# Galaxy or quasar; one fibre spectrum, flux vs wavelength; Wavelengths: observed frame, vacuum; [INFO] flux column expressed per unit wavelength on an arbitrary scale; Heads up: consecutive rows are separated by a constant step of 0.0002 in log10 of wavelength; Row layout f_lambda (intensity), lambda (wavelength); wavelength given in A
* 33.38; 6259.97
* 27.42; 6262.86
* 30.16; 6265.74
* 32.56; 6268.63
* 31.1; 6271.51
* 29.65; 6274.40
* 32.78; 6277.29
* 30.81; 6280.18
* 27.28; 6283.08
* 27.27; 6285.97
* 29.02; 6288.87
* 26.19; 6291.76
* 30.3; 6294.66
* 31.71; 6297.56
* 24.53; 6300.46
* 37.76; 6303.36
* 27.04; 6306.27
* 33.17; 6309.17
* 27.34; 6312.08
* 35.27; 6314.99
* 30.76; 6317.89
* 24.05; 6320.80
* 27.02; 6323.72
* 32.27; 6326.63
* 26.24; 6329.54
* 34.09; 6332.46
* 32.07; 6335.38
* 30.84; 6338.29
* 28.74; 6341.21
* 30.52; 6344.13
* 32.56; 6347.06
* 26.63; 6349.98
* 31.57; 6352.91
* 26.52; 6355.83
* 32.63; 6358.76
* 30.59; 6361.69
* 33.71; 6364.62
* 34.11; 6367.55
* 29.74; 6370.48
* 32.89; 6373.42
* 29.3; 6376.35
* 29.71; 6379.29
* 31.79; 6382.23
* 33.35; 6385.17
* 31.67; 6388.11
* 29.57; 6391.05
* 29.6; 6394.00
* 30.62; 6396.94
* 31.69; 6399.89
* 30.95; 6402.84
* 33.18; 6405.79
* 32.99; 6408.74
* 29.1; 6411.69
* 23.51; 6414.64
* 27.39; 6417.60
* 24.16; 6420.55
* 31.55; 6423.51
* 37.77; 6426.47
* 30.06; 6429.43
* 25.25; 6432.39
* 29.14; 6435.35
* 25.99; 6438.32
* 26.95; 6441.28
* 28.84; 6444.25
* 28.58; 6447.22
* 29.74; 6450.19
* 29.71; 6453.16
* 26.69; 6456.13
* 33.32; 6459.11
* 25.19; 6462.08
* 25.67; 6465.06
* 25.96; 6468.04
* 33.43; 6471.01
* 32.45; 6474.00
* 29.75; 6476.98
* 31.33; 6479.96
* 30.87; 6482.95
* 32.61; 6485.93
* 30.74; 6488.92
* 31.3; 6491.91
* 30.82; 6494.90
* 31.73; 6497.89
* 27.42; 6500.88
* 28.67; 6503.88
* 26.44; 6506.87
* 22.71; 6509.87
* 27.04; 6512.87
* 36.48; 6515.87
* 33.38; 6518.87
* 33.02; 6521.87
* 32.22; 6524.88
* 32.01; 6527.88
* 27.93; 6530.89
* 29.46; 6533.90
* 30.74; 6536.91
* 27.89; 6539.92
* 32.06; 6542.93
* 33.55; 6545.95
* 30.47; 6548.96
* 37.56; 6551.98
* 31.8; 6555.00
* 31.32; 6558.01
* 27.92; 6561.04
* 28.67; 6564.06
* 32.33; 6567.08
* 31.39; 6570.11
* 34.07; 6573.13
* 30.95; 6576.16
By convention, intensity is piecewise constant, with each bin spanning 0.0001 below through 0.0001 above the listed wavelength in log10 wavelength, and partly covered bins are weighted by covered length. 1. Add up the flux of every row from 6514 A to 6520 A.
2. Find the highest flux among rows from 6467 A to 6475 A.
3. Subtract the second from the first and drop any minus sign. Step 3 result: 36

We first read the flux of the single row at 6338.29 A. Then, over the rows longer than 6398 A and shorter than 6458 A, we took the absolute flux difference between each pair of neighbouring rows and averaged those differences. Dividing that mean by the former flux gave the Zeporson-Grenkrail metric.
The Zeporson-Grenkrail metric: 0.103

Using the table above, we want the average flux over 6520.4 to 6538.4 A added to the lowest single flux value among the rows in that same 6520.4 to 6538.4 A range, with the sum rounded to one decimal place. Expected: 58.8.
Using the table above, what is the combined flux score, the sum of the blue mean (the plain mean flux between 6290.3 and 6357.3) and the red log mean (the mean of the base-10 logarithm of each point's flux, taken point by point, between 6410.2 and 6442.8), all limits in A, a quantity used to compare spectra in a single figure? 31.3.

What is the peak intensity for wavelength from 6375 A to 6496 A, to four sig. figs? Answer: 37.77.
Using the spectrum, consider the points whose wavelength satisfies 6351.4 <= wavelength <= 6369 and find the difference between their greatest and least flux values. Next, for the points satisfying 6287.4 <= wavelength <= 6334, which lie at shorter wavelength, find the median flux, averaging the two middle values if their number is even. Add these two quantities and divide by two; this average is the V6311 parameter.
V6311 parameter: 18.6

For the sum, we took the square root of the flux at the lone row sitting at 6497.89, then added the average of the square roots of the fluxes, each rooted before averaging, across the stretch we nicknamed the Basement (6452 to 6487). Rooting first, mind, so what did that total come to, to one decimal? 11.1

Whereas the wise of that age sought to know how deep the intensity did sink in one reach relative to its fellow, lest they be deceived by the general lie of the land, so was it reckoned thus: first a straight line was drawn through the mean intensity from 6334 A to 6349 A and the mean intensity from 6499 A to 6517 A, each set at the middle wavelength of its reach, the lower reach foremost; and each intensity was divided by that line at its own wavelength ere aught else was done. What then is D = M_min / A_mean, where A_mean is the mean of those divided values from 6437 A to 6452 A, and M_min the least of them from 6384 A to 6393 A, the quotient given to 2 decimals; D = 1.02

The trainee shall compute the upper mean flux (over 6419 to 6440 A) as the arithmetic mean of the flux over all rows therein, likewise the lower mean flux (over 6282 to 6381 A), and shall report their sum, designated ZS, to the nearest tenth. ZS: 59.2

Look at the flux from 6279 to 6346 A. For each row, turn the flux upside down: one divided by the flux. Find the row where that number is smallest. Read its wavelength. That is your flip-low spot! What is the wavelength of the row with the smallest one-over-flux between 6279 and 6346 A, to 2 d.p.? 6303.36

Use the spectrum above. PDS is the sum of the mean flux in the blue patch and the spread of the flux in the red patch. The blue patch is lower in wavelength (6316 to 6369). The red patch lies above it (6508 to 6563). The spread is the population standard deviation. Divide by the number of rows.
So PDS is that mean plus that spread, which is 33.7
